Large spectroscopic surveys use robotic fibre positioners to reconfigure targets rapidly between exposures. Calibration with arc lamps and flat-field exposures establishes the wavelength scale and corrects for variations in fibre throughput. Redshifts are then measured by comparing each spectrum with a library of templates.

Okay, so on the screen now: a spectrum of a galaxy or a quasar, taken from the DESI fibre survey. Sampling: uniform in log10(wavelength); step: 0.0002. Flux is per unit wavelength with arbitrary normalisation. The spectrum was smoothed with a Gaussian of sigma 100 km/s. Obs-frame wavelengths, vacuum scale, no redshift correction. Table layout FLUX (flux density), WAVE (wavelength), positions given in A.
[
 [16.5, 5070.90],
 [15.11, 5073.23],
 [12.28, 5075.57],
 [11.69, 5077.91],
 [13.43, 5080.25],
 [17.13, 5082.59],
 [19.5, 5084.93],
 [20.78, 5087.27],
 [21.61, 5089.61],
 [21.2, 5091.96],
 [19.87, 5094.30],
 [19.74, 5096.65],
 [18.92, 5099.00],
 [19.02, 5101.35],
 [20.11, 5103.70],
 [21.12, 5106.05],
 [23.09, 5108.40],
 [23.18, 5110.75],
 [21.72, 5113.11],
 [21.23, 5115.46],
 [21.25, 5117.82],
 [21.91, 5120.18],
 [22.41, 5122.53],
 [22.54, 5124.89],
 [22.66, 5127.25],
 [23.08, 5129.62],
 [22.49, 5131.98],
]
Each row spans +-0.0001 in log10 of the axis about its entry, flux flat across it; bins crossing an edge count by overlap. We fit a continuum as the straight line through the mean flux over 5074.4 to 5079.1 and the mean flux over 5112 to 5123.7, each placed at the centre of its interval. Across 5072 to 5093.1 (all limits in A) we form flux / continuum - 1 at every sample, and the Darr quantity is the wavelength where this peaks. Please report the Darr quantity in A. 5089.61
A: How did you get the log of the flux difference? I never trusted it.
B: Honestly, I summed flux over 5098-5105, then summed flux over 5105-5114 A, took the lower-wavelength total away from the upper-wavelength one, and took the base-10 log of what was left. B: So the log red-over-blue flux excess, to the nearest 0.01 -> 1.49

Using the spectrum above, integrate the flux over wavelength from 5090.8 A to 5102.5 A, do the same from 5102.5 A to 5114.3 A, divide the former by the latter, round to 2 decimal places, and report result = 0.90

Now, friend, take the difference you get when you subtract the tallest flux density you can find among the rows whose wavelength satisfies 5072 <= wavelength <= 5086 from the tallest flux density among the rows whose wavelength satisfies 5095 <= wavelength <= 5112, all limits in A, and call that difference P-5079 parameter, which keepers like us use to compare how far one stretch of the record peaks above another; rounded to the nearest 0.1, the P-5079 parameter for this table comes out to 3.7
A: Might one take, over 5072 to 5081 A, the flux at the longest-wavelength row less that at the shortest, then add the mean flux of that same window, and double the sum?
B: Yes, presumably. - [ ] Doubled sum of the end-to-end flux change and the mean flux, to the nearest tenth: 22.9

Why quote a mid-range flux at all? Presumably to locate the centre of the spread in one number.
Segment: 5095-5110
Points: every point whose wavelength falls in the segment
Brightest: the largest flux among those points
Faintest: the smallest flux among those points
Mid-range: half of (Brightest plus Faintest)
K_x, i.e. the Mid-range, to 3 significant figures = 21.0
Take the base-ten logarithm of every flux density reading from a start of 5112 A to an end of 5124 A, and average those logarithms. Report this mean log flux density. 1.34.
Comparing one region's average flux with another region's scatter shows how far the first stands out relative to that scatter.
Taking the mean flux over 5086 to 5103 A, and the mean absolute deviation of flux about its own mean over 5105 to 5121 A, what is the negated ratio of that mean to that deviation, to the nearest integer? -29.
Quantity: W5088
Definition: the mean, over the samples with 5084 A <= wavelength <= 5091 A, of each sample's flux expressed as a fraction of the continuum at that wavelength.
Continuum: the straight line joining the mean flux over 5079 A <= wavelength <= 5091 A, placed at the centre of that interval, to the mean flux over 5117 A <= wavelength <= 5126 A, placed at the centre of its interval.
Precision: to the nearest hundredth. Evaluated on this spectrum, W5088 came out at 1.10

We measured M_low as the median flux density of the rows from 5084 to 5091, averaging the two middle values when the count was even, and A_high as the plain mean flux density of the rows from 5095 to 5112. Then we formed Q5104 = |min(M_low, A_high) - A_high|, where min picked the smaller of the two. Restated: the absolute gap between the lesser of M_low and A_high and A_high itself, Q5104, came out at 0.0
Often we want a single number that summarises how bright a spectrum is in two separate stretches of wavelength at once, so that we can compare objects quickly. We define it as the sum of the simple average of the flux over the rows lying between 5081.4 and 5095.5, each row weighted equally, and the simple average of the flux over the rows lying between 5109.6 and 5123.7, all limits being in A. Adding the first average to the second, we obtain 42.0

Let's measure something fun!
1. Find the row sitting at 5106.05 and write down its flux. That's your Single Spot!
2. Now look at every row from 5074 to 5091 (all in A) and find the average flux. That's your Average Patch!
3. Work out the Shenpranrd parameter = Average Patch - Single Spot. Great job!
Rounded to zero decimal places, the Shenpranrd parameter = -4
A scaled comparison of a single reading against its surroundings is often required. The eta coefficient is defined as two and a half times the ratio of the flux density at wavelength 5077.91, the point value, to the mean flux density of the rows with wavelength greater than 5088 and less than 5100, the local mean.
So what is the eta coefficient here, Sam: 1.44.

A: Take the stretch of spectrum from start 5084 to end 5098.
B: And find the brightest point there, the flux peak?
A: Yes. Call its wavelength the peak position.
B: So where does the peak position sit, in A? 5089.61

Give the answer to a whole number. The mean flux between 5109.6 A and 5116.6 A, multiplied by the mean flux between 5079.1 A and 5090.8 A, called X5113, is 408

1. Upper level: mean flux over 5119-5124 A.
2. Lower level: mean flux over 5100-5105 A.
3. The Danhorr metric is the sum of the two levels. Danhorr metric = 42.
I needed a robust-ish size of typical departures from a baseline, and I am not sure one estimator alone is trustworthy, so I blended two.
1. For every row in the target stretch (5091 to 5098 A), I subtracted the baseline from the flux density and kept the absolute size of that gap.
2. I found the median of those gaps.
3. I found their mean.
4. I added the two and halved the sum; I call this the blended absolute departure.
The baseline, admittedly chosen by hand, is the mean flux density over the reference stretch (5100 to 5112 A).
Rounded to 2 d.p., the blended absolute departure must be 1.23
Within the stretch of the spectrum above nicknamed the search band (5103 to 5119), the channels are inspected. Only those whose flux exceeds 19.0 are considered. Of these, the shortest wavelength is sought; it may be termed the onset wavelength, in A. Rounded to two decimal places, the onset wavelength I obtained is 5103.70 A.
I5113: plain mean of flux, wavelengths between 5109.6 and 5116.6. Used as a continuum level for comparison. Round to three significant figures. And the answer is 22.0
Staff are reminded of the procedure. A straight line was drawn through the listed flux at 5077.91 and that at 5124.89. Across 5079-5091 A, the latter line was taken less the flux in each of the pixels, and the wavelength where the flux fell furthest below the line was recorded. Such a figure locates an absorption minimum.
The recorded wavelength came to 5080.25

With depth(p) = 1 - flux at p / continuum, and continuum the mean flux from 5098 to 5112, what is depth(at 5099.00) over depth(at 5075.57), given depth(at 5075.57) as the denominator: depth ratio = 0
